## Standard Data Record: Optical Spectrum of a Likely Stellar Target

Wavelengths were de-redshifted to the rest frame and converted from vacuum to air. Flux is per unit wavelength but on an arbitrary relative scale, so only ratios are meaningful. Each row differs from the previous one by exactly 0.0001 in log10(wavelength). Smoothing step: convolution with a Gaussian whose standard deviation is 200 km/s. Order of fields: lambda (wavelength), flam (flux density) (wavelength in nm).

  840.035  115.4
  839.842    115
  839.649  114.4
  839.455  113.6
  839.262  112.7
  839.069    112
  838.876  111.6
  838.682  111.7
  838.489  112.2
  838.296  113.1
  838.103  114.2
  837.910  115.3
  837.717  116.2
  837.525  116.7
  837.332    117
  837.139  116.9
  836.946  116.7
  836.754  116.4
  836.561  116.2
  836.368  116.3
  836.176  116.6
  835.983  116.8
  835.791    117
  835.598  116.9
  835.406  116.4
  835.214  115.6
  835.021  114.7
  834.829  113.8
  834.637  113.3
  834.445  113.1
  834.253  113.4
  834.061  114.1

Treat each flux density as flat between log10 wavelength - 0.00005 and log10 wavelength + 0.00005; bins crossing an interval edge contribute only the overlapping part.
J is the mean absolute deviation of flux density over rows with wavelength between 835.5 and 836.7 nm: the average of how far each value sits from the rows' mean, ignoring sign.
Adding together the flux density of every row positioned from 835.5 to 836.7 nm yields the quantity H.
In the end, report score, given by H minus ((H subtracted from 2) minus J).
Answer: 1398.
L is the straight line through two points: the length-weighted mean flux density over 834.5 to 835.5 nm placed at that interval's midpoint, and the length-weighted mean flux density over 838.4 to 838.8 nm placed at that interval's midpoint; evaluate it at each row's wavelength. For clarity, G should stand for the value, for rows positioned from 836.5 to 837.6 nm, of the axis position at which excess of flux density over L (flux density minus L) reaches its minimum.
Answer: 836.561 nm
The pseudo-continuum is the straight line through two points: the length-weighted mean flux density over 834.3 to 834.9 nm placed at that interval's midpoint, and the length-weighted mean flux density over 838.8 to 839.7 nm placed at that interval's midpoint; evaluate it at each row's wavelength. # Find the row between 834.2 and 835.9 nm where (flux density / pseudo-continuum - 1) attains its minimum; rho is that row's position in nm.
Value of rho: 834.445 nm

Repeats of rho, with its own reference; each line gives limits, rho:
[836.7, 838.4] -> 838.296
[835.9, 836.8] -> 836.561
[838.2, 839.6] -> 838.876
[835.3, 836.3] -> 835.406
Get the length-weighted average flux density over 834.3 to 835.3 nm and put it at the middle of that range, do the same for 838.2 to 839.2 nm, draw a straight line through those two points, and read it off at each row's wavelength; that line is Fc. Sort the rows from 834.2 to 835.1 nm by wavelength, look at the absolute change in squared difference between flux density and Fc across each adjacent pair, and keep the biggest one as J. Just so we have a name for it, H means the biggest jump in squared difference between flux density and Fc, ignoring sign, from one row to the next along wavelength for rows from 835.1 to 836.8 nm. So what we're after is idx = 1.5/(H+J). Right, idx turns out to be 0.33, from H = 3.9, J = 0.6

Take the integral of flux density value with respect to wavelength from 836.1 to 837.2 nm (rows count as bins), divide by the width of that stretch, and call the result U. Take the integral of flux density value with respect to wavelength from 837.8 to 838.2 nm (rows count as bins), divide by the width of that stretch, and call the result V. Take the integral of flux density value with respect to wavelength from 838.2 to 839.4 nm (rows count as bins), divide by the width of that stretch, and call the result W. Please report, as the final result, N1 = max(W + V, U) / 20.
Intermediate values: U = 117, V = 114.8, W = 112.3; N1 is 11.4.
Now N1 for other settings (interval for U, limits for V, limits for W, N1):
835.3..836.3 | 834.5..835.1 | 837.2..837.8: 11.5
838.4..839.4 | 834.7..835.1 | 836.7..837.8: 11.6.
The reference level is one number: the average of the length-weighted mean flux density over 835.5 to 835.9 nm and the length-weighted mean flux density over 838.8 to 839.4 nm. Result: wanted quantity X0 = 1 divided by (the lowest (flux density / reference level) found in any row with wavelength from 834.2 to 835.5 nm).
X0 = 1.01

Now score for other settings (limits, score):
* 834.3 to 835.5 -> 1373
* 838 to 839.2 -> 1348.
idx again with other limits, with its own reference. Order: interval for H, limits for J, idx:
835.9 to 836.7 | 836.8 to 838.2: 0.23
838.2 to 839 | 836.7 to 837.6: 0.44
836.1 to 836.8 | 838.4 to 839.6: 0.32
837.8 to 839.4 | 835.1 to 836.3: 0.18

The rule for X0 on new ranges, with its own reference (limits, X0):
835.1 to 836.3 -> 0.99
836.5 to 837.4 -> 0.99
